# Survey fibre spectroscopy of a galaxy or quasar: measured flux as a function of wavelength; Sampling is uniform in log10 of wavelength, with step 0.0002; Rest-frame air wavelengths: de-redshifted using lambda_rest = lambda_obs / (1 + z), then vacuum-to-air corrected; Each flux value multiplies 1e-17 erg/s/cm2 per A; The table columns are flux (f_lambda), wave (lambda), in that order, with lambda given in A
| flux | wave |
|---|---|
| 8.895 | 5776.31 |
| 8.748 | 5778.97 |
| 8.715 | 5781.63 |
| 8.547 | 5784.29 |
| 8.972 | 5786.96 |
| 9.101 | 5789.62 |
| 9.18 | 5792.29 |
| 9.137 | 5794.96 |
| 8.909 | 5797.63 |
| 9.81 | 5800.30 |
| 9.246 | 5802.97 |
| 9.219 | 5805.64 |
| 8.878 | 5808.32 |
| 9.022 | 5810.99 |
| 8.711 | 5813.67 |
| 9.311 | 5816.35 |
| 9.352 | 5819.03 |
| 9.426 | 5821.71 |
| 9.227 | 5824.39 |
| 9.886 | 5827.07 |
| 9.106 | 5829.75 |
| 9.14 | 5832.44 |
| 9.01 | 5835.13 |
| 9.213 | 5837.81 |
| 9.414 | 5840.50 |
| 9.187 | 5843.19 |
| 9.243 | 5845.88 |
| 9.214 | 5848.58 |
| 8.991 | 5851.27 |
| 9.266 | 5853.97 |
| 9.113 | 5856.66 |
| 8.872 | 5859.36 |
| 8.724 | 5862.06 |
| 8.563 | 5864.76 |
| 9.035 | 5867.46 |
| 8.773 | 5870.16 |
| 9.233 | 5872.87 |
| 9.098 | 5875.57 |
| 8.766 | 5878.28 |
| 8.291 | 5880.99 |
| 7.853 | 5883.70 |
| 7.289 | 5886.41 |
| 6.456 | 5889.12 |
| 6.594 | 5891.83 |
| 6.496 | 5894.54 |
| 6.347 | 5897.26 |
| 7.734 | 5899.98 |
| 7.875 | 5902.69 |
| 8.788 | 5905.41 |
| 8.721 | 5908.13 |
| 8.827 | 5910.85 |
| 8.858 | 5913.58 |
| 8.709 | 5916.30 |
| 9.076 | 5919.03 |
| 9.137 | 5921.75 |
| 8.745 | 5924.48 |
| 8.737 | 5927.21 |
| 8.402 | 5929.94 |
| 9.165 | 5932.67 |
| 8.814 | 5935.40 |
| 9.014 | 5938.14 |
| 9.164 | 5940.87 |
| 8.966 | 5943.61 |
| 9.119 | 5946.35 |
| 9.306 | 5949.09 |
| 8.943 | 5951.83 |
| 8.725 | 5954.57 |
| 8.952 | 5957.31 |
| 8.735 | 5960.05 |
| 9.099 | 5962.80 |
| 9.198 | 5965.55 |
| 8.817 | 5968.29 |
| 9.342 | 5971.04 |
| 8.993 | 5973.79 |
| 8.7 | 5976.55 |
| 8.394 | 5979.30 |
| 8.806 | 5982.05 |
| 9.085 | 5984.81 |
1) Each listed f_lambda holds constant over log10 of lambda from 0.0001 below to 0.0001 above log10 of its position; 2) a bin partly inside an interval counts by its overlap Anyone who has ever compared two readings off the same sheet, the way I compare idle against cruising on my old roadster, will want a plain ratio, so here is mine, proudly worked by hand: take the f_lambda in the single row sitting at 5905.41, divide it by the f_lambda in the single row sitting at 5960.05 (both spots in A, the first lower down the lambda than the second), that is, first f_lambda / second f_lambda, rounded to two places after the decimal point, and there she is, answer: 1.01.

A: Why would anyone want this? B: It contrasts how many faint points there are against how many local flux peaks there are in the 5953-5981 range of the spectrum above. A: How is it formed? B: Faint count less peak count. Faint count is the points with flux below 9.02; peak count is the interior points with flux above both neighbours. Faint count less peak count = 4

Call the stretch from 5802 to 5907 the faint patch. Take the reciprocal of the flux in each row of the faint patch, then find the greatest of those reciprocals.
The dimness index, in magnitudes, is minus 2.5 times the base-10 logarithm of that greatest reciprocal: 2.01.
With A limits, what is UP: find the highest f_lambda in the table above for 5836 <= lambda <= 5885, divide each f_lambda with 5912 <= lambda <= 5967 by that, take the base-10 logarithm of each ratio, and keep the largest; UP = -0.0050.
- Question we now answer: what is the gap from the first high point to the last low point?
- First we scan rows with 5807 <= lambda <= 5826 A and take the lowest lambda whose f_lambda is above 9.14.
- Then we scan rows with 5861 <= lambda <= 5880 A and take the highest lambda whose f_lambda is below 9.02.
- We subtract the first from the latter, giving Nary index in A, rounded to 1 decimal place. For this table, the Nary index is 61.9 A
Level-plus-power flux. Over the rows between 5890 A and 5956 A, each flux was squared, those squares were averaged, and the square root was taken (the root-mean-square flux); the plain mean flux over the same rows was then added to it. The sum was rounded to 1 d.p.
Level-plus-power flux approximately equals 17.1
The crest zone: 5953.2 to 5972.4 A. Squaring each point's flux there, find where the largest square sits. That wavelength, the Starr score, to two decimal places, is 5971.04 A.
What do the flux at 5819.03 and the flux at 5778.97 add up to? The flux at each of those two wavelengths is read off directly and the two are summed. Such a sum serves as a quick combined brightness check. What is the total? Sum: 18.1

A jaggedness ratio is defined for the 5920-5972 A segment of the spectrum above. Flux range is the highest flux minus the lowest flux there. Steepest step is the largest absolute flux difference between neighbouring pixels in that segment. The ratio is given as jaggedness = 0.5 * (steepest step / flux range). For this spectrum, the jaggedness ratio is 0.41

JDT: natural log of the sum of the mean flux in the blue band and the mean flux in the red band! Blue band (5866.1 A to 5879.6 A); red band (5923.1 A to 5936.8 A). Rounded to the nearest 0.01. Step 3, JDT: 2.88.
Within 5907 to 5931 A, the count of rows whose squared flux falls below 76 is 2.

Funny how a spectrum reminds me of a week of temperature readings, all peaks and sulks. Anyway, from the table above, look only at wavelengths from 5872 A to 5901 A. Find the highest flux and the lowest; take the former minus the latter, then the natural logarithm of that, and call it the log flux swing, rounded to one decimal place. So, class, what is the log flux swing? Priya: 1.1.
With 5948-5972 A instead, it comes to -0.5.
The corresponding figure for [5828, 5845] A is -0.9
